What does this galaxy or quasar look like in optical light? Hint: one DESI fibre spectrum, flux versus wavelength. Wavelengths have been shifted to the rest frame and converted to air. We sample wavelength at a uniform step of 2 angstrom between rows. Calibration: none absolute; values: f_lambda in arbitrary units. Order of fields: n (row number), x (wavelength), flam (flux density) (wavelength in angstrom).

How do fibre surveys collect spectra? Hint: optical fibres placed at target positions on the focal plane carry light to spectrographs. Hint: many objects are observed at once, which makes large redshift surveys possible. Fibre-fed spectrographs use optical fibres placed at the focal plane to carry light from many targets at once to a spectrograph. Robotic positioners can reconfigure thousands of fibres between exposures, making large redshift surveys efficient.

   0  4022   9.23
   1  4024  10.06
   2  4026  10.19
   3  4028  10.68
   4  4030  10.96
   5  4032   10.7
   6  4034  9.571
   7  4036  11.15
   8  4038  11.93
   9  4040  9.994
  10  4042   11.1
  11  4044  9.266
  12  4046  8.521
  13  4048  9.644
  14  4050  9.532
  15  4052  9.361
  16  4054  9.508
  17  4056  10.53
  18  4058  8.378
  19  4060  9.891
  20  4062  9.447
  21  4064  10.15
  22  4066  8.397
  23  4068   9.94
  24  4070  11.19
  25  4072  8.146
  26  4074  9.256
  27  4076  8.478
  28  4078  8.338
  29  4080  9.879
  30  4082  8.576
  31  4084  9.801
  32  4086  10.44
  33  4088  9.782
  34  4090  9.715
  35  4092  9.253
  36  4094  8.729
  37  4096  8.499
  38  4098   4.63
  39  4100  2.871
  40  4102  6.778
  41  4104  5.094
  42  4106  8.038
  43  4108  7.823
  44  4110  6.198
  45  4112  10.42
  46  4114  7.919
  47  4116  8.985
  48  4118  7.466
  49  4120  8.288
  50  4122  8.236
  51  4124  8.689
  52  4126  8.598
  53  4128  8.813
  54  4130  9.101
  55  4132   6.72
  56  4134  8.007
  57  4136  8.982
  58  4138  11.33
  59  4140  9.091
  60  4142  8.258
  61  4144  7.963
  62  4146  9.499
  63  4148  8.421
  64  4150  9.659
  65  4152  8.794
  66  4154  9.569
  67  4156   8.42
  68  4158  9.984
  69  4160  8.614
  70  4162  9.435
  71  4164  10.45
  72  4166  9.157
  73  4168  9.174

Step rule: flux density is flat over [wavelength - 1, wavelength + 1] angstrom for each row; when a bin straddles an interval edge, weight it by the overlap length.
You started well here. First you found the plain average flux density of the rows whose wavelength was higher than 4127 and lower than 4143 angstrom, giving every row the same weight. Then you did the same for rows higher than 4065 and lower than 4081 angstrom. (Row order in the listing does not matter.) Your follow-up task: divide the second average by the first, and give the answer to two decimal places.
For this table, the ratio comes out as 1.05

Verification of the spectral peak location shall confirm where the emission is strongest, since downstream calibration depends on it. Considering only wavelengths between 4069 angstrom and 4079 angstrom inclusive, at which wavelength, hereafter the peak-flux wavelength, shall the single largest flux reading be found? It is 4070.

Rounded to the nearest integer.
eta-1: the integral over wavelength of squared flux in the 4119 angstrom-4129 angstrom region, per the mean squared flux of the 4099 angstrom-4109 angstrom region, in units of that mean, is 18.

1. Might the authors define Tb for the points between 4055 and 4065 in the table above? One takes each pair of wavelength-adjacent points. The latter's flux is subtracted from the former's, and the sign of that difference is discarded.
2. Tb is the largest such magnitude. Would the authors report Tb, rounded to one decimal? 2.2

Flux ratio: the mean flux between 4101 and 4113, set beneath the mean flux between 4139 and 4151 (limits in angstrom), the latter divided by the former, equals 1.19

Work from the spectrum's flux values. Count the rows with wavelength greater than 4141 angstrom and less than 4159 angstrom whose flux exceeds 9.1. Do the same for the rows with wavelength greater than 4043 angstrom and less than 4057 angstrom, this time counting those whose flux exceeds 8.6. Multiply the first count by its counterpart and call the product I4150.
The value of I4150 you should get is 24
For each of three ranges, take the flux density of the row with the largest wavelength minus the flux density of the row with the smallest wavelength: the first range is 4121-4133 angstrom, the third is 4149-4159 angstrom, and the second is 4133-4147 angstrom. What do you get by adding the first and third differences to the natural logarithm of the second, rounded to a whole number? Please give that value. -1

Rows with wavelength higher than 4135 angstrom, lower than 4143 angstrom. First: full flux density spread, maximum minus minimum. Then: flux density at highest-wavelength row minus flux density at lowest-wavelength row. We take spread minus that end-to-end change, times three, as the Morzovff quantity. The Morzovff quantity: 11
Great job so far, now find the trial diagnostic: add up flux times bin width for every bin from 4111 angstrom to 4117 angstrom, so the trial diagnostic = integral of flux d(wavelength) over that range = 54.6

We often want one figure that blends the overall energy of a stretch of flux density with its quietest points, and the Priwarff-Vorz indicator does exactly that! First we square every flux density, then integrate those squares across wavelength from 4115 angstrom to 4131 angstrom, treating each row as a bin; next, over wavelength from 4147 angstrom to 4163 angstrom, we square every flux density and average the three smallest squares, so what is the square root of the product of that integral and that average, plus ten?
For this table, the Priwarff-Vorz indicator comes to 300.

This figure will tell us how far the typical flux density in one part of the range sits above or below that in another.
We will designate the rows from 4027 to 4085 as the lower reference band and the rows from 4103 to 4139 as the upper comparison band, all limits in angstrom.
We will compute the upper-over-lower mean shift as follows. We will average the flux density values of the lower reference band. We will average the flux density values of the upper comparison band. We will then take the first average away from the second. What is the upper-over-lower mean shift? -1.5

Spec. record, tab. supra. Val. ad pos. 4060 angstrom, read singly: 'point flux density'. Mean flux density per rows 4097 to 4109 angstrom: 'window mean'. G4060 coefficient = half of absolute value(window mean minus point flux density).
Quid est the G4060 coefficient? 2.01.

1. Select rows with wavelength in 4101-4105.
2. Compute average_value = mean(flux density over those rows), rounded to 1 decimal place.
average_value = 5.9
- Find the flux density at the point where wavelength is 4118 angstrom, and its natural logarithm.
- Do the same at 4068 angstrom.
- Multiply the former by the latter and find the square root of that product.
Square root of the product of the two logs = 2.1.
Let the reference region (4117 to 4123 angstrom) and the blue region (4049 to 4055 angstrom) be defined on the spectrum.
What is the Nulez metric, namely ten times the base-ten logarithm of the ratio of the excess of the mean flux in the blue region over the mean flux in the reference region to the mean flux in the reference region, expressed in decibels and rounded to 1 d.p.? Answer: -7.4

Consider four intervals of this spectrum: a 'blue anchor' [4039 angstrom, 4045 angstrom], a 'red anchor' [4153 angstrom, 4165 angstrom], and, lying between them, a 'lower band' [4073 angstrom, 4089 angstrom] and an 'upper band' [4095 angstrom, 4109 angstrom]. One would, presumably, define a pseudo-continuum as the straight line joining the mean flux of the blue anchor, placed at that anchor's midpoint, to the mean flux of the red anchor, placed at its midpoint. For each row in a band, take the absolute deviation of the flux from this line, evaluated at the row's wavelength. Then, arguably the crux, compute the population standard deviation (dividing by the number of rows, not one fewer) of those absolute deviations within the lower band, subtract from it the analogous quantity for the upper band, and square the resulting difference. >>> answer 1.8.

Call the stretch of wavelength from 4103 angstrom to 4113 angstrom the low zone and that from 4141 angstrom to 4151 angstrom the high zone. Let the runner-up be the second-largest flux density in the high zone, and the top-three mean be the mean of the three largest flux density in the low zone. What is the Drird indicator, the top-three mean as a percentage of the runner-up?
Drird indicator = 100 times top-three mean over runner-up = 92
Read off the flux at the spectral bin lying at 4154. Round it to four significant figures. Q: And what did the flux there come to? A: 9.569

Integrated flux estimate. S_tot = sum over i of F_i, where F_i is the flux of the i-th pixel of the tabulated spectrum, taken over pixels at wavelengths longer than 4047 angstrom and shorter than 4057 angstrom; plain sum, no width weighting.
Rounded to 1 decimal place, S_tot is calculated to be 48.6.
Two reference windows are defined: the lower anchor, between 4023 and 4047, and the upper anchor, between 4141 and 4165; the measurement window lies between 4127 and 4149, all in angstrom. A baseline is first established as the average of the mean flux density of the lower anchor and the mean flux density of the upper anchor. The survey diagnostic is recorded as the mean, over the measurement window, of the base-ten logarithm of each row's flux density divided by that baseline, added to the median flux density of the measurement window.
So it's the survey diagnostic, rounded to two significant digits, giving 8.8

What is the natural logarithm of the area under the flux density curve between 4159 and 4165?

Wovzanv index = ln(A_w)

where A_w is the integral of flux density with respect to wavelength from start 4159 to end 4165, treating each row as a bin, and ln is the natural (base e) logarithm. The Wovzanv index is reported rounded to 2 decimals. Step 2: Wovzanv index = 4.04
